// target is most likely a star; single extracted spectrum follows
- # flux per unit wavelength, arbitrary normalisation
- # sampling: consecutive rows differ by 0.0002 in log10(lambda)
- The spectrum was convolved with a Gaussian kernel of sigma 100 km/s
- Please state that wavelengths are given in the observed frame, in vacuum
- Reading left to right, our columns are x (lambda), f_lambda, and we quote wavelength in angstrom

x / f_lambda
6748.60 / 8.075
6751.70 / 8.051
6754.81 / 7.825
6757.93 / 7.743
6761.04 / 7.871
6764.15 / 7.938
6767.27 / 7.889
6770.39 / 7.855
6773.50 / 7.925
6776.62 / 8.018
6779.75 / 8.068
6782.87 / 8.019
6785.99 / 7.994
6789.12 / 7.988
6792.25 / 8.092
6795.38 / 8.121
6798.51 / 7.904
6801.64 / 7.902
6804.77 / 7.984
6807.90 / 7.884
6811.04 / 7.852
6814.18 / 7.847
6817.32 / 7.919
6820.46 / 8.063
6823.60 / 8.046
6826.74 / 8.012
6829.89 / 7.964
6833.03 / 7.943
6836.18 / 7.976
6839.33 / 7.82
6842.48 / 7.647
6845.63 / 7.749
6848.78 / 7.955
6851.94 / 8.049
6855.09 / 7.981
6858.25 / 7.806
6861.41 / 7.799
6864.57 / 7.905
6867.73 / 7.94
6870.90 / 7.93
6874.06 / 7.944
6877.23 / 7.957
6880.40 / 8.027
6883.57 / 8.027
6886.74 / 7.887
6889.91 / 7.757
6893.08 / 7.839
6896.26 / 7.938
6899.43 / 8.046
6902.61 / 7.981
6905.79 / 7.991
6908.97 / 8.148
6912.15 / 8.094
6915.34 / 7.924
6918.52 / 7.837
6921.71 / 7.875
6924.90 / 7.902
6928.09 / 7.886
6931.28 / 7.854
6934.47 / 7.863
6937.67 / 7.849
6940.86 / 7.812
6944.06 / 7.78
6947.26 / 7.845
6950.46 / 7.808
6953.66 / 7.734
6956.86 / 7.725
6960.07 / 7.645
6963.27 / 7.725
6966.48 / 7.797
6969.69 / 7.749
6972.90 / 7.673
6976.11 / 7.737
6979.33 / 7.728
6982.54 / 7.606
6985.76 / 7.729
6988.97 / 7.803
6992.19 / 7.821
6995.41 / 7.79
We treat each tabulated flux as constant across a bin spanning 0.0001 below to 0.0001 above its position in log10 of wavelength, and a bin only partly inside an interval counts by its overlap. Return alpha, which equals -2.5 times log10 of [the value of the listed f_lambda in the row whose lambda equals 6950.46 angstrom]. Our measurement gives -2.23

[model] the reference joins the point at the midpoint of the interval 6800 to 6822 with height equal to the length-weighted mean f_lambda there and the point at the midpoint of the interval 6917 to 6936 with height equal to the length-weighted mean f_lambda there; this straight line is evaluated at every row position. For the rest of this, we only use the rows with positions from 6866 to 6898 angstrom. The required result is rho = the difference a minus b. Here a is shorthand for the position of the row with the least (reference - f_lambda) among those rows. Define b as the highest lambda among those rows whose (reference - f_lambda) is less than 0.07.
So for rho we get -12.7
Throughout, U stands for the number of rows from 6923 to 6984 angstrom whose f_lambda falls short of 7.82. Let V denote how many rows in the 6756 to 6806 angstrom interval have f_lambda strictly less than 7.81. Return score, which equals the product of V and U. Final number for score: 13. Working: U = 13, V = 1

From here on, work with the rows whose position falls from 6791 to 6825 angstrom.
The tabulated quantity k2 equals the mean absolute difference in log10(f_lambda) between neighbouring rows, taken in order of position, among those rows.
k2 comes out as 0.0038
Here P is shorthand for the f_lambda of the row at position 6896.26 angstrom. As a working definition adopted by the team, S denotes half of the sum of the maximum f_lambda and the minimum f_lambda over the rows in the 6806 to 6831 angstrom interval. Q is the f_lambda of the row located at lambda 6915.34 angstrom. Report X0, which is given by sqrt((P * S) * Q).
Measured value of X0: 22.4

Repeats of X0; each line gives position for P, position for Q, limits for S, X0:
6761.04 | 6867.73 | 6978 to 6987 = 21.9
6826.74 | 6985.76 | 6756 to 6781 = 22.1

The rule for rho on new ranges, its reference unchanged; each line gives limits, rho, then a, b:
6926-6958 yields -22.4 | 6928.09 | 6950.46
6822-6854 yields 0.0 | 6851.94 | 6851.94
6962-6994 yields 0.0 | 6992.19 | 6992.19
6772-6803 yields -6.3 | 6795.38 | 6801.64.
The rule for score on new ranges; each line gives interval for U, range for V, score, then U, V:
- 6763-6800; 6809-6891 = 0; 0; 5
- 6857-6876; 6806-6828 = 0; 2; 0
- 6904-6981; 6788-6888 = 48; 12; 4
